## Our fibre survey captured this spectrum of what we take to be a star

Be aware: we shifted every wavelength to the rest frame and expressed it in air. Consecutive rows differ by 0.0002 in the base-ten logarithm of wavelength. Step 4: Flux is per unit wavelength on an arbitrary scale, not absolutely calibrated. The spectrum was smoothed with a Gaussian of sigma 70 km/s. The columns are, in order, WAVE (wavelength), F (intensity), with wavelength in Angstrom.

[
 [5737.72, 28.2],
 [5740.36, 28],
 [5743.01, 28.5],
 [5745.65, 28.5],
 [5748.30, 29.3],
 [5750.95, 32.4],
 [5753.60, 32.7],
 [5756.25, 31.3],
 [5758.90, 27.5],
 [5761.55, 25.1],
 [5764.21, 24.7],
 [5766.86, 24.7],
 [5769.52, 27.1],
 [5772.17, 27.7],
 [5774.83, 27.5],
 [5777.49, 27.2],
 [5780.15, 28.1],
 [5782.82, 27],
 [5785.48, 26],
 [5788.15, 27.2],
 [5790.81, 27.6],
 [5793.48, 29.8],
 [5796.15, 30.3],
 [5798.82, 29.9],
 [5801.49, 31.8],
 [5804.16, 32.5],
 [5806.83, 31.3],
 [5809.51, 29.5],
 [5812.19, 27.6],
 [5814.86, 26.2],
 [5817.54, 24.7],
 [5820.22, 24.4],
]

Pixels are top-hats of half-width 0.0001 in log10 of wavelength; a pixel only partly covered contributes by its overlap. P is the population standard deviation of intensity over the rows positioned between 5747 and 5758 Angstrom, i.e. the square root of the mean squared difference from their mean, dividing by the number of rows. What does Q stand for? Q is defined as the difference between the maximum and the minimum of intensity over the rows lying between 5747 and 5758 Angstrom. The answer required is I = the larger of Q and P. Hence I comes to 3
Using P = 1.3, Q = 3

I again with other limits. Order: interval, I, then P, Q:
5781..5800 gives 4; 1.6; 4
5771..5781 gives 1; 0.3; 1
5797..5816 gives 6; 2.1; 6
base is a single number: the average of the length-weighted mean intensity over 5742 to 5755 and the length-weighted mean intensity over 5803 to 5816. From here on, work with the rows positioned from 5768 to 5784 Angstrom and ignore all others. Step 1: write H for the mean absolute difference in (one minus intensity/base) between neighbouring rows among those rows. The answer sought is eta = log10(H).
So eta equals -1.68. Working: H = 0.021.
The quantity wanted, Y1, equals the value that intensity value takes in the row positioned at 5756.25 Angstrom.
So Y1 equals 31.3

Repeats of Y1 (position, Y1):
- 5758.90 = 27.5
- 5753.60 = 32.7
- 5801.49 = 31.8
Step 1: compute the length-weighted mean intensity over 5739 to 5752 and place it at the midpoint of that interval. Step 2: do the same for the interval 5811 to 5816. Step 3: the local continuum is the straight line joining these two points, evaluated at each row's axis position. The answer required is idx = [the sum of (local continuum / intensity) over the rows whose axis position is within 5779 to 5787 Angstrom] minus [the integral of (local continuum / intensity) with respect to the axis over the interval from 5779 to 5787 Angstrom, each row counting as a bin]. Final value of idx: -5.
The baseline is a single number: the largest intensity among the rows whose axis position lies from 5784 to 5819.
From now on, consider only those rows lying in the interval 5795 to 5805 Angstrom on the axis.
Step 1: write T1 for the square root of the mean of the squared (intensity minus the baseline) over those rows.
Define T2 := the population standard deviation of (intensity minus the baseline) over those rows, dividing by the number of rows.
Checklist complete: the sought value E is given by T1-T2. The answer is 0.7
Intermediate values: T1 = 2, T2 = 1.06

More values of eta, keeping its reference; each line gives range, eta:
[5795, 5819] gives -1.35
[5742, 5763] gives -1.25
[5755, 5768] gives -1.26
